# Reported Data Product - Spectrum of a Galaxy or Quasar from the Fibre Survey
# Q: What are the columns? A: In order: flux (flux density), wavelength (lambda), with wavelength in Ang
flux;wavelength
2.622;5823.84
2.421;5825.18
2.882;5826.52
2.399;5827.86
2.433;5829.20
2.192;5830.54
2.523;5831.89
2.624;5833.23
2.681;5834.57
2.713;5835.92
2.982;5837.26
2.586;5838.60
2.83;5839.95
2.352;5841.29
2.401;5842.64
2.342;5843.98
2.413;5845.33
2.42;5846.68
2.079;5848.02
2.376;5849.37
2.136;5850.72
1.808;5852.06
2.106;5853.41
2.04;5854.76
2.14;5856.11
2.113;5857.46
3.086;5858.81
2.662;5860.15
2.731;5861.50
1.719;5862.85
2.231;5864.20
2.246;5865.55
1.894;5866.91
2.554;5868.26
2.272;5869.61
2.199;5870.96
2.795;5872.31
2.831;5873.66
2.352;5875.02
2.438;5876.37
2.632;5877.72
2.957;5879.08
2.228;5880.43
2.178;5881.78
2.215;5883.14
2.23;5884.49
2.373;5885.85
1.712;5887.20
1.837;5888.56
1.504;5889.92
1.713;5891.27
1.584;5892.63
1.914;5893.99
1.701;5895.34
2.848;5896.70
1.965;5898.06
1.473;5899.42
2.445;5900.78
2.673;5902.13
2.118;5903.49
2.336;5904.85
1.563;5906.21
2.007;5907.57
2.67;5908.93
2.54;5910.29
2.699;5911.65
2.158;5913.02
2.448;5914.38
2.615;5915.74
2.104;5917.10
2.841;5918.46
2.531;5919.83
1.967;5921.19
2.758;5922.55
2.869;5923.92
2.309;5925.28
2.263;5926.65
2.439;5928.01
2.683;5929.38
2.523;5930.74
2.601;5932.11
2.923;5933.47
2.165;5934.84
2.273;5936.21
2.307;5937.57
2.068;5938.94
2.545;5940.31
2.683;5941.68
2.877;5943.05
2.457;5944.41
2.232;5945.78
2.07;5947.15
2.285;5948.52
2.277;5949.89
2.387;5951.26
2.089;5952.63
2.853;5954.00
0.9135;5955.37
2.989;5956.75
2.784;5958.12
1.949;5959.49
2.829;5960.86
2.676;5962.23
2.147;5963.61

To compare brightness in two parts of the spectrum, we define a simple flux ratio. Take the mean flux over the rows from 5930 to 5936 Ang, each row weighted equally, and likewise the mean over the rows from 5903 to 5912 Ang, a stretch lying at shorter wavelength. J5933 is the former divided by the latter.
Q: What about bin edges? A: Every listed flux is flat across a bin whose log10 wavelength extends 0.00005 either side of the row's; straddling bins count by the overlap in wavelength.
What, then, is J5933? 1.1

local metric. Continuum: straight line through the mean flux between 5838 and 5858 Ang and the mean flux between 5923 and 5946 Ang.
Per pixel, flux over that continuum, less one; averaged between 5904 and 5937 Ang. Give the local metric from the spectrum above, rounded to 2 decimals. -0.01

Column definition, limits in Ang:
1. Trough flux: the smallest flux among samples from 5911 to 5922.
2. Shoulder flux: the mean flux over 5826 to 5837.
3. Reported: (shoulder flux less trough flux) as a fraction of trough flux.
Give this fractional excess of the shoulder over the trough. 0.3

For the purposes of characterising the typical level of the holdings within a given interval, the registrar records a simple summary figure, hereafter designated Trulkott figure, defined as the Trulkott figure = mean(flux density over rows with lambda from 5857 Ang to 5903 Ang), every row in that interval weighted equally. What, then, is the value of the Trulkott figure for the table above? 2.24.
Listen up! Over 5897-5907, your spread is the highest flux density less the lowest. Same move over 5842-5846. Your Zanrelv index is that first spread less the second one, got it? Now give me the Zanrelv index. 1.1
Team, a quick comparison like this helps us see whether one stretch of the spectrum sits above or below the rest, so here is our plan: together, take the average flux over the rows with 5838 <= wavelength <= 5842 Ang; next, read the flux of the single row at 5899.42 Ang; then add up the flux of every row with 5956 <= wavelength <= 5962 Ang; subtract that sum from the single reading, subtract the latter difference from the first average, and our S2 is 12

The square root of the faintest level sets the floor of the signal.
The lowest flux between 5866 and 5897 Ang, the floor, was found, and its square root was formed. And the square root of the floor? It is 1.23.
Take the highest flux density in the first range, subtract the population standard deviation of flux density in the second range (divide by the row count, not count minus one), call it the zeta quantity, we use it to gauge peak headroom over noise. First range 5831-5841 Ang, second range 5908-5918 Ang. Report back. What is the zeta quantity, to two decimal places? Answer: 2.76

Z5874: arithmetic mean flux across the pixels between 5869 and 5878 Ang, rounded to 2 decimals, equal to 2.50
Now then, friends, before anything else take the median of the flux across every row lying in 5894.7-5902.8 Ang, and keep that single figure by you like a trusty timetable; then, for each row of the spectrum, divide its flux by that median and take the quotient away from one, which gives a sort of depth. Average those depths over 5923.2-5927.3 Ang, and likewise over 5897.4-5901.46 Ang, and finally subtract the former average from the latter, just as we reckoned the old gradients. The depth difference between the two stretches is 0.24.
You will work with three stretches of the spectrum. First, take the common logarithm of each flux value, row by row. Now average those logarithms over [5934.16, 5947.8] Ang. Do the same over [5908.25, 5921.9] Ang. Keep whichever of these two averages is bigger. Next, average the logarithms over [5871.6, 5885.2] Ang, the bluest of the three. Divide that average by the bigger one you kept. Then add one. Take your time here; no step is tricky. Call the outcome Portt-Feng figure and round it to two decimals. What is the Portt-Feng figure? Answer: 2.01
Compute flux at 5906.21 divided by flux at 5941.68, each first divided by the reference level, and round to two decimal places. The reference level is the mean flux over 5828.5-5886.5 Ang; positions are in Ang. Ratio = 0.58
